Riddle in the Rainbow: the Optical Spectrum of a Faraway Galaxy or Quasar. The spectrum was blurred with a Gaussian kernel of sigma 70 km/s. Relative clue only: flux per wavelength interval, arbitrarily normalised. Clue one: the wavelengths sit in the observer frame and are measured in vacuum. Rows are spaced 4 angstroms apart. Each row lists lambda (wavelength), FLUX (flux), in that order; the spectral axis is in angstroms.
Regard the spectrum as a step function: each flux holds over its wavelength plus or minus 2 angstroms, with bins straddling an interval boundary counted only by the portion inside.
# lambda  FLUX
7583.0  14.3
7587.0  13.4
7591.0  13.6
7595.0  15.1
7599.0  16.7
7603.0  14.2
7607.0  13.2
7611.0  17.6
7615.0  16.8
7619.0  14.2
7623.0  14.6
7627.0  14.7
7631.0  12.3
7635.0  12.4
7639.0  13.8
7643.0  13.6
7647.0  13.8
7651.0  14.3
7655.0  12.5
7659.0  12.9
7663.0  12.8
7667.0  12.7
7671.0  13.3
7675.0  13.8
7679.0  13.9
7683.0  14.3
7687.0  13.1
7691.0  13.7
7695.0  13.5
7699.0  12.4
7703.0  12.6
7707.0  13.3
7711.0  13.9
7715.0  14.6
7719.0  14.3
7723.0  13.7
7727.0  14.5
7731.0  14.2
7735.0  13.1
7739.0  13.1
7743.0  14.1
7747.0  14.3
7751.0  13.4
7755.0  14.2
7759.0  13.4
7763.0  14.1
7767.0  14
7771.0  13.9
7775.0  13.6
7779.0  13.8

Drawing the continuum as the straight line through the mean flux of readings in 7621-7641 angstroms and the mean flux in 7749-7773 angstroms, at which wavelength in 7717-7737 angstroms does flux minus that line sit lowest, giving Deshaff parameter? 7735.0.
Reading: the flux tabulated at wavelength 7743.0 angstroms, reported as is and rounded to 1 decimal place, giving 14.1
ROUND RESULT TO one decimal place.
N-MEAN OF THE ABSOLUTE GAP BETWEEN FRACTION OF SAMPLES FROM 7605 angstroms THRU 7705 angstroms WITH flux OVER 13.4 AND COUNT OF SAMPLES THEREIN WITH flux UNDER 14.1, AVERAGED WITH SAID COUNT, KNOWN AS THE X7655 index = 17.7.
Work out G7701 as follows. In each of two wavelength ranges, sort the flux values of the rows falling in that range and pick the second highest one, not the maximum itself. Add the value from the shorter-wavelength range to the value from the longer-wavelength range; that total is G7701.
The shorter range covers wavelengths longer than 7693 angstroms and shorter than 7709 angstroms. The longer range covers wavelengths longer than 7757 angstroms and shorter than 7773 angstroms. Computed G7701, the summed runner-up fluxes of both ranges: 27.3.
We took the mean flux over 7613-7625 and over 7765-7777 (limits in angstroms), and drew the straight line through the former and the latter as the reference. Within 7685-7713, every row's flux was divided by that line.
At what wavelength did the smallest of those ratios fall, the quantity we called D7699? 7699.0 angstroms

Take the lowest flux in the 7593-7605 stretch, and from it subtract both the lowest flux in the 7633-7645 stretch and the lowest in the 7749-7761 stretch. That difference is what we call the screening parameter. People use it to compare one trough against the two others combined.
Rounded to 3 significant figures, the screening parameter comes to -11.6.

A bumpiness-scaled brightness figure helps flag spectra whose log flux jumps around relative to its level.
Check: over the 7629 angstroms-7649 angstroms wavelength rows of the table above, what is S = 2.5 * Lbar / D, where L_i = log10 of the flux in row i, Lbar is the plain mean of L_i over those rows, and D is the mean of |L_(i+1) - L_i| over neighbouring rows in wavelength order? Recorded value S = 179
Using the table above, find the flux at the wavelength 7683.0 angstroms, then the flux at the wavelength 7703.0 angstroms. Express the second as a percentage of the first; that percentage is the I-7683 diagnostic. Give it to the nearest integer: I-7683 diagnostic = 88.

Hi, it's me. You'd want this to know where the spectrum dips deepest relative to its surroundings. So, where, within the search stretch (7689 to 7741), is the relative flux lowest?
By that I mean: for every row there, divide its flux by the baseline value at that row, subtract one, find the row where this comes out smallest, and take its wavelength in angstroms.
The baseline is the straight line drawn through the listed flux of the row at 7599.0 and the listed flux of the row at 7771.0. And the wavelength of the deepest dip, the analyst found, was 7699.0 angstroms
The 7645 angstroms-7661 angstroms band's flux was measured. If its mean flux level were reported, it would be 13.4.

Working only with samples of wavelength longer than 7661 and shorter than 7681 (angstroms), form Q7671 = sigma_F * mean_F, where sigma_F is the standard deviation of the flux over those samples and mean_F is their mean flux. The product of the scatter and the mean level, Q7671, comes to 7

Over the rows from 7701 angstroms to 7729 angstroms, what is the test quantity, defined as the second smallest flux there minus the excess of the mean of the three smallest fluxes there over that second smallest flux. 13.4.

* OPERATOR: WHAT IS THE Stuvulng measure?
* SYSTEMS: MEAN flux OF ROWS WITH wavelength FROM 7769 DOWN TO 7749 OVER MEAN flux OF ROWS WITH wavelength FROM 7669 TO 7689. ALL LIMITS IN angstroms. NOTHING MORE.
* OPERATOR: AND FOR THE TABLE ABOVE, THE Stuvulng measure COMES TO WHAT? 1.01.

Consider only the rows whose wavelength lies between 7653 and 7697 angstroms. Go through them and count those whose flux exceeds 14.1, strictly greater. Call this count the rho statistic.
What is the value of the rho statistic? 1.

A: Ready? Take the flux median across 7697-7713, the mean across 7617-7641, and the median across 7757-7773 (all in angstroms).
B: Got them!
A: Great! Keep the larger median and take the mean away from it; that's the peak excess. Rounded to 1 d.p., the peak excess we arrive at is 0.3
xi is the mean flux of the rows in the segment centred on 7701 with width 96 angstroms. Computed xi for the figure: 13.5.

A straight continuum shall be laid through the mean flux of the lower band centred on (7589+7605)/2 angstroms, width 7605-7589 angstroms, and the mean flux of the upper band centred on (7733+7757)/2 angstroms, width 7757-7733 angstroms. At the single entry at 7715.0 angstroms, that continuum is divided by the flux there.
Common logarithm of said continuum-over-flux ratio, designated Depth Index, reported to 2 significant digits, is -0.020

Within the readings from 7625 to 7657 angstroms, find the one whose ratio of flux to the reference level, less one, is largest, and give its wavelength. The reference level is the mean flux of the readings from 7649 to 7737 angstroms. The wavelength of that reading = 7627.0 angstroms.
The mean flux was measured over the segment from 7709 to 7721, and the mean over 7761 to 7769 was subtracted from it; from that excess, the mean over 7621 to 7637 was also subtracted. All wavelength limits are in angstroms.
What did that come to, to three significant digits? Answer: -13.3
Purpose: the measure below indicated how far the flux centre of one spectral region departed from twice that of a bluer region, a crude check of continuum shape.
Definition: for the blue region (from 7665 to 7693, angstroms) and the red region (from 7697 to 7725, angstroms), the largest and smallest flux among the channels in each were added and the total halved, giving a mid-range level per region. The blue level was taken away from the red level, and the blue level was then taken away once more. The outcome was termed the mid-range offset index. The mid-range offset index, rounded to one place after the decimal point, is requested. -13.5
